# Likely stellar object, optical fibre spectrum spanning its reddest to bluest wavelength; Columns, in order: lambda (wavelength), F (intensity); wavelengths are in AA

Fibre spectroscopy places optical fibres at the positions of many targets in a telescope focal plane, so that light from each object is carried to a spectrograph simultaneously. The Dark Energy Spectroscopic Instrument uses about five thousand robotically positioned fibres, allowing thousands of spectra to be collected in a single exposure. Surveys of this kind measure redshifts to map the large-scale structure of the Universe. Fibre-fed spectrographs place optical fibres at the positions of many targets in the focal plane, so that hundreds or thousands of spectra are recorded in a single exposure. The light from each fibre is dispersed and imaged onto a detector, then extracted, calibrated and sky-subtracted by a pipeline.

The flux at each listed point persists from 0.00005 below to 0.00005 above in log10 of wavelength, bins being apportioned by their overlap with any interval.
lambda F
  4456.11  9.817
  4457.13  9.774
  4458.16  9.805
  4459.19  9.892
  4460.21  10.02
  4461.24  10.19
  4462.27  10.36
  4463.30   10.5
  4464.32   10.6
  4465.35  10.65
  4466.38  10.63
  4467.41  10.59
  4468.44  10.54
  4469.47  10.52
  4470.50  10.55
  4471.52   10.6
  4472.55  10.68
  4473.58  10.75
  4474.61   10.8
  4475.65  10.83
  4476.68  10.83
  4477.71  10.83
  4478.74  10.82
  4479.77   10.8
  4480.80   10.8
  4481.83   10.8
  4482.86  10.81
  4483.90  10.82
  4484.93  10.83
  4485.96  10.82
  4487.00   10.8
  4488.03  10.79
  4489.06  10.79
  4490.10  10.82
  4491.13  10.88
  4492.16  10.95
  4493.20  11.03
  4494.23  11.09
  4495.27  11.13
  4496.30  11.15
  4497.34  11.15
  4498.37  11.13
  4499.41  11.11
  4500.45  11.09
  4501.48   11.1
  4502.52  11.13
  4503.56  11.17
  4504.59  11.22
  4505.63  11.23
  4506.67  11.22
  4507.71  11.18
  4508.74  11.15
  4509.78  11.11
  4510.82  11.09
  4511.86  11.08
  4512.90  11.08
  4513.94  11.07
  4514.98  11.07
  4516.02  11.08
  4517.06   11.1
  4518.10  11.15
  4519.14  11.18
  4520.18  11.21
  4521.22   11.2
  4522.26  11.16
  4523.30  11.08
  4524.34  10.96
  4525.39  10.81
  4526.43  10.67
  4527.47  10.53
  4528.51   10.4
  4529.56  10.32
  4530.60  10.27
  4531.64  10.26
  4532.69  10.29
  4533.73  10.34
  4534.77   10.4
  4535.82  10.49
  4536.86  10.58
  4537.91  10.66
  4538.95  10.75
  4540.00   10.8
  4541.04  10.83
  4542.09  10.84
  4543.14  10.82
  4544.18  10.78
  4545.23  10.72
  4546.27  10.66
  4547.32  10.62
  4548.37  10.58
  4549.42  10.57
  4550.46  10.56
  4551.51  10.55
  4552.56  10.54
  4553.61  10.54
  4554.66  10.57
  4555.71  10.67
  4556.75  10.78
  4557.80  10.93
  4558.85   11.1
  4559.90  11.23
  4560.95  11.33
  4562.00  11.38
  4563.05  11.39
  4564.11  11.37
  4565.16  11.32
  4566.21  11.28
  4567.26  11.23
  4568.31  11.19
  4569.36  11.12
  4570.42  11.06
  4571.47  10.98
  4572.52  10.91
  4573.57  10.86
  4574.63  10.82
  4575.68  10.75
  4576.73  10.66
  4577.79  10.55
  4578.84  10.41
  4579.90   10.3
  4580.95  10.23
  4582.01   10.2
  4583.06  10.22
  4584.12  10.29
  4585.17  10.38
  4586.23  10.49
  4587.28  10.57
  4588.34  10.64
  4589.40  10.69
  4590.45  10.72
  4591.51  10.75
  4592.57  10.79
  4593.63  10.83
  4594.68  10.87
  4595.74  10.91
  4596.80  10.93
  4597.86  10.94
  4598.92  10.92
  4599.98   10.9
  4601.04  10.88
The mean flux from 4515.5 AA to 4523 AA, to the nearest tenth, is 11.2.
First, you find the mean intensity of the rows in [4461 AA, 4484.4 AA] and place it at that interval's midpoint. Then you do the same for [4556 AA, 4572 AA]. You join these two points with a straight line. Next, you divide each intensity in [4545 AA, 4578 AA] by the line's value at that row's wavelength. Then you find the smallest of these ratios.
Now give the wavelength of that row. 4577.79 AA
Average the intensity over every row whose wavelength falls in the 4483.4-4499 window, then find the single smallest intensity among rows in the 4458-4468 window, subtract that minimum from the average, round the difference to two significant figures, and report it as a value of 1.1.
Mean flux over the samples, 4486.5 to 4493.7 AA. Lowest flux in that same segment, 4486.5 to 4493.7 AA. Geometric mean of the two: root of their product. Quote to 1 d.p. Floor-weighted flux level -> 10.8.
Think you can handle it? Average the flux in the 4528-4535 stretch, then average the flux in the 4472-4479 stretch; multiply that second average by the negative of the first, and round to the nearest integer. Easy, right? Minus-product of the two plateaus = -111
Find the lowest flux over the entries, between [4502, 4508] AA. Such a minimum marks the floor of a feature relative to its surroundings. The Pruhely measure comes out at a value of 11.13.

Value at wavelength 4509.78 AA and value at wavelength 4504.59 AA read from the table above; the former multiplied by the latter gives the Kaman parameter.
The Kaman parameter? 125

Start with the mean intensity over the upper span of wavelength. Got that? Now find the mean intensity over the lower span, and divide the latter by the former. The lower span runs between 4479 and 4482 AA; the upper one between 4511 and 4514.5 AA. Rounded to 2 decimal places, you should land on 0.98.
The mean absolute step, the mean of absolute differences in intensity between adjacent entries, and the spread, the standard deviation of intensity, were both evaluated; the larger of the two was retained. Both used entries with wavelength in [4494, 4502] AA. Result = 0.02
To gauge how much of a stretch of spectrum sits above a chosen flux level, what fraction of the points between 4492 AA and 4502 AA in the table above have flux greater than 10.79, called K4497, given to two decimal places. 1.00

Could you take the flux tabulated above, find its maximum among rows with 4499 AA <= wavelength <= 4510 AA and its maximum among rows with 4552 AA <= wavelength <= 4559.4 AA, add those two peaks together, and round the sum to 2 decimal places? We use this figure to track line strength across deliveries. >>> 22.33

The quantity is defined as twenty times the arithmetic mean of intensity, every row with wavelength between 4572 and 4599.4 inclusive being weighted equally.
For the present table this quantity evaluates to 212.8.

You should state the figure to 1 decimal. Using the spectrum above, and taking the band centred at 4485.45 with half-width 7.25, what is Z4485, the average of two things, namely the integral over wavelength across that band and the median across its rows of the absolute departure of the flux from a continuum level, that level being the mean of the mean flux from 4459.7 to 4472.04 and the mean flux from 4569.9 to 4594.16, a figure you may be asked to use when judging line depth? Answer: 2.1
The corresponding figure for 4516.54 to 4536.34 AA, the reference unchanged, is 3.6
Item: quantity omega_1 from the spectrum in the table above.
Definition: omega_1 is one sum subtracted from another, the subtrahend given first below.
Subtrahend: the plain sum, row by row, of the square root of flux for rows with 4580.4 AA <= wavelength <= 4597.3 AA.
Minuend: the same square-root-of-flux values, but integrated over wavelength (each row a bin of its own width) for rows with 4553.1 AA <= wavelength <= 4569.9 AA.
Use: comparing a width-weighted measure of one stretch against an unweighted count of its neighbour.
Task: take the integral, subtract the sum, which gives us 3.9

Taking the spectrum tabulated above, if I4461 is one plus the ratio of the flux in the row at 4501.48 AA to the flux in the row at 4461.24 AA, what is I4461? 2.09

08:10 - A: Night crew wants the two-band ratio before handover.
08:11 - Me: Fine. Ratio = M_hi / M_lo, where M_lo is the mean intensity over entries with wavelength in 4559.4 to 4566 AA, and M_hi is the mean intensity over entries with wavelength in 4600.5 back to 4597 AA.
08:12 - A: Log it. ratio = 0.96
